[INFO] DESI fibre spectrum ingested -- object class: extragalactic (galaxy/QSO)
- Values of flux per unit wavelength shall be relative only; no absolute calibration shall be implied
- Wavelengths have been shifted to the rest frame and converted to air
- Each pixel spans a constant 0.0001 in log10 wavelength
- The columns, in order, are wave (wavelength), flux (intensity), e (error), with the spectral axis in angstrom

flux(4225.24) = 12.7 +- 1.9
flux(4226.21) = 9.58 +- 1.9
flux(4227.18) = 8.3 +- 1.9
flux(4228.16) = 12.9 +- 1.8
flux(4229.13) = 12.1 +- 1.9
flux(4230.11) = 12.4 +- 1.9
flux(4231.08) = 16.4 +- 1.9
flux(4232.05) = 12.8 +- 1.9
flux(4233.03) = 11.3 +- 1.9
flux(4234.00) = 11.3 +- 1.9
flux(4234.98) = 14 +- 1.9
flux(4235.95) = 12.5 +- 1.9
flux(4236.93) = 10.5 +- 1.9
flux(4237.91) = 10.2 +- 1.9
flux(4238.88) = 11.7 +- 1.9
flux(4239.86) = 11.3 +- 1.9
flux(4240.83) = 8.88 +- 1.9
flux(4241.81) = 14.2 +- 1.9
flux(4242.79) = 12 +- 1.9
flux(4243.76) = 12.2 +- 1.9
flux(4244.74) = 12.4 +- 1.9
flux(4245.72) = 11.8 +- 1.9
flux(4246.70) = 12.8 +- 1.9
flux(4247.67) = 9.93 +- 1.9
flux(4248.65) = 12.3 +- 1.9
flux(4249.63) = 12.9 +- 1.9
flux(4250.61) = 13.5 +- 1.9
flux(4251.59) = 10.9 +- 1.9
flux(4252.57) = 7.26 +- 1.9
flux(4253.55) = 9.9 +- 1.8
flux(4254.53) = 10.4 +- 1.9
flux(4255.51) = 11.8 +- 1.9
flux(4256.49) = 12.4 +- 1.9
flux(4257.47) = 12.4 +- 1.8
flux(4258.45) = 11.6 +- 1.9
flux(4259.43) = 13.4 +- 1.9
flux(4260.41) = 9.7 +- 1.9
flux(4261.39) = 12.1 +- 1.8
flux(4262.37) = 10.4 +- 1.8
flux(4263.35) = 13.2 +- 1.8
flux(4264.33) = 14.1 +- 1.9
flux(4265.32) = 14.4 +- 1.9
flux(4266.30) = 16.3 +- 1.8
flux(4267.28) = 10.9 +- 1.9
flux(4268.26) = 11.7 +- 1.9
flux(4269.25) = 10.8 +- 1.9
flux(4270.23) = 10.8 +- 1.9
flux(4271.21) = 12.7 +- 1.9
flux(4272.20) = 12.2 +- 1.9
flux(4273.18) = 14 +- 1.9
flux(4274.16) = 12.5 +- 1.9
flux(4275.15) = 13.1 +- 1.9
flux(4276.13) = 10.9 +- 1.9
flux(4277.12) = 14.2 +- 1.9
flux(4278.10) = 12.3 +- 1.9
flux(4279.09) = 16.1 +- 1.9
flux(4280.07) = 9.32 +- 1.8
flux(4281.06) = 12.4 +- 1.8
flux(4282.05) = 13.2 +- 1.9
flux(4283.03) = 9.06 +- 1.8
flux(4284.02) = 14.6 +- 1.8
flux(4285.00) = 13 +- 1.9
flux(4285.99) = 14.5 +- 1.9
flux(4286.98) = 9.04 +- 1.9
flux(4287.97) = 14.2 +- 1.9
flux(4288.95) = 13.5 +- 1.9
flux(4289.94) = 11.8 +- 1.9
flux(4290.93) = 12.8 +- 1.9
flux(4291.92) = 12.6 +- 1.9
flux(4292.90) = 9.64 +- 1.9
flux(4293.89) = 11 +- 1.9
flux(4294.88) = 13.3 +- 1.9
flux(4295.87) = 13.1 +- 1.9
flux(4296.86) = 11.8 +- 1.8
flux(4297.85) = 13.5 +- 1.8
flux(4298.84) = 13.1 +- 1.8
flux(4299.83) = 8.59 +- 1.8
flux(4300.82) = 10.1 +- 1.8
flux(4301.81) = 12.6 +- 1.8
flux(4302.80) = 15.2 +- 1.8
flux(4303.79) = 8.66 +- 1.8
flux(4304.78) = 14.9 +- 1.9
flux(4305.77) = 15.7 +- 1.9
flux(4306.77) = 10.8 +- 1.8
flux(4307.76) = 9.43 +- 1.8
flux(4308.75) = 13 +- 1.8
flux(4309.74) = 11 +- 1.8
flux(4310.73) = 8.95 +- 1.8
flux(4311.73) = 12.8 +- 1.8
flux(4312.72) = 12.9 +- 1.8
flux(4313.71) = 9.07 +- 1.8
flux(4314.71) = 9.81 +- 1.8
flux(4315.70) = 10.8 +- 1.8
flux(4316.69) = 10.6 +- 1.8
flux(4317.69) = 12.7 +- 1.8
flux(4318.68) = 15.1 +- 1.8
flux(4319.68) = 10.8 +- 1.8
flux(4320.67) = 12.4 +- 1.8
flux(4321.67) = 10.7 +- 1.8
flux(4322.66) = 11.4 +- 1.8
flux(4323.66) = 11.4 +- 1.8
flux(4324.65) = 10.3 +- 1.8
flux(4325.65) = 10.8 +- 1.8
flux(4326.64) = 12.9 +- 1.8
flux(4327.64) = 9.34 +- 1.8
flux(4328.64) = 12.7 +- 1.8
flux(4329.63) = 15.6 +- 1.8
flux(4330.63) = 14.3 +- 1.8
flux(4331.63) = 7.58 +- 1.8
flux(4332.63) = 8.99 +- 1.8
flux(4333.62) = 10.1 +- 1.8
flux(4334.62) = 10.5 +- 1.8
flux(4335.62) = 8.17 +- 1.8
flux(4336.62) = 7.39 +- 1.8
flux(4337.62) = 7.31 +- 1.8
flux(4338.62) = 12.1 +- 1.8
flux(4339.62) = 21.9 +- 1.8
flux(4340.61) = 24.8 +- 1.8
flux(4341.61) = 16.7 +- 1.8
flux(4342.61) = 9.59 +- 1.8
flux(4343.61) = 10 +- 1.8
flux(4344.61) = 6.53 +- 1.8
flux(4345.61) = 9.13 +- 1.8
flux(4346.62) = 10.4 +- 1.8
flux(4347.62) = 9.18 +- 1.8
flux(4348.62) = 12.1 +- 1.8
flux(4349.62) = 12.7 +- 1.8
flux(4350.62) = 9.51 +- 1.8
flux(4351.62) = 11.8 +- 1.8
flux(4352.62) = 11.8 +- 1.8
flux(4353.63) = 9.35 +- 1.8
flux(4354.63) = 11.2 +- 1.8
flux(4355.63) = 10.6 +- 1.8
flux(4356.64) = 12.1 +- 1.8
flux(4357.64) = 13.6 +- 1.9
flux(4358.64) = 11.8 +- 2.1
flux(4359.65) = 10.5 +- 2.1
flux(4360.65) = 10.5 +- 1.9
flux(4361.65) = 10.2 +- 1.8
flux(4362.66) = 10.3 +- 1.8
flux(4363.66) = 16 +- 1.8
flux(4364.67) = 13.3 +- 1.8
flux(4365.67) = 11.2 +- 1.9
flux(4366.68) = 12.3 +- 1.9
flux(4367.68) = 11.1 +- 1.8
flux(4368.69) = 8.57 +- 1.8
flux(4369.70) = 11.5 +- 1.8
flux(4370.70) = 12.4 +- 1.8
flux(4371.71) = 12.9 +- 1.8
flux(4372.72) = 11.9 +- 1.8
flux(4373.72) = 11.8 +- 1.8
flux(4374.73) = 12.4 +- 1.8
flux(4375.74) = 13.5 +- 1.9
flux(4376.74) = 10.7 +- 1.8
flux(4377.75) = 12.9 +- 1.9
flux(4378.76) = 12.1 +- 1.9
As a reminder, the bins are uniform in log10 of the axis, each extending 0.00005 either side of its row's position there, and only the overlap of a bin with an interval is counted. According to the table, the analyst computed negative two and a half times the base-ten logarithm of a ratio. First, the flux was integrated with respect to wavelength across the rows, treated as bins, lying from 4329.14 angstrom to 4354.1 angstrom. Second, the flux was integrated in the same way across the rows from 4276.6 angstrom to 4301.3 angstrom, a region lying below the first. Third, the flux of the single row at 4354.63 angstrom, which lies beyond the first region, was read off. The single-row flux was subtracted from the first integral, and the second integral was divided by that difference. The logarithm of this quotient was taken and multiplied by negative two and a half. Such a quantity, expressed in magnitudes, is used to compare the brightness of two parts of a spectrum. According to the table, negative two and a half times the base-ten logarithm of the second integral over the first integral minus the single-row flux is -0.10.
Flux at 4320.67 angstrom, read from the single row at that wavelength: 12.4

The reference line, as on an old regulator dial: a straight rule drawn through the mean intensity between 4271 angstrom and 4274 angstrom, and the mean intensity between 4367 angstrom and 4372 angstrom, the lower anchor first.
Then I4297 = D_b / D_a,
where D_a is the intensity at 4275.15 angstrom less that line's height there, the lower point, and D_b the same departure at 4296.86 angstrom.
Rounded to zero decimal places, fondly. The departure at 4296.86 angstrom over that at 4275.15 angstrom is -4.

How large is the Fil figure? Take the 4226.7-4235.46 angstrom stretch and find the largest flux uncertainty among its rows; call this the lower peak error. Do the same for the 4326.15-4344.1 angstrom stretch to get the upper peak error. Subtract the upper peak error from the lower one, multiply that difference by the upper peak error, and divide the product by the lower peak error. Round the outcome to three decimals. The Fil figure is 0.095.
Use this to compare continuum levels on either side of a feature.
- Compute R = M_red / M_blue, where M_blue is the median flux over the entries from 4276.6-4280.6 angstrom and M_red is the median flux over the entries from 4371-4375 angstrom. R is 0.92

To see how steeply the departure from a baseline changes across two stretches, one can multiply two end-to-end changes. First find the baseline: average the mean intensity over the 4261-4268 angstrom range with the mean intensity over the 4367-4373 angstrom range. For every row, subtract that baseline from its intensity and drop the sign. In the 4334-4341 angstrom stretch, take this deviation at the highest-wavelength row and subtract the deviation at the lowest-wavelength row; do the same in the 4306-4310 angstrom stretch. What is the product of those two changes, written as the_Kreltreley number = -2.2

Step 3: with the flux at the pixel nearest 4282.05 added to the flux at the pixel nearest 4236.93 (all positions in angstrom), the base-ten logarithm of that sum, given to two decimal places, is 1.37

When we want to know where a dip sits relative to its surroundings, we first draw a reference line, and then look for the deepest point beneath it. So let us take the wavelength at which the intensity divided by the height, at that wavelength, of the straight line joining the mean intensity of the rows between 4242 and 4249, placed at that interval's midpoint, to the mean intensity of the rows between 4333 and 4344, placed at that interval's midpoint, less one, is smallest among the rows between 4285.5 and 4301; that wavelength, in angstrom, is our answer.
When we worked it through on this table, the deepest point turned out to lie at 4299.83 angstrom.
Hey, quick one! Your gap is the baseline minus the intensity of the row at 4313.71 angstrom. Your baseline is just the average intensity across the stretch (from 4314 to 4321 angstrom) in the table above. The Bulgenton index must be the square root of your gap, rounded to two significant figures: 1.6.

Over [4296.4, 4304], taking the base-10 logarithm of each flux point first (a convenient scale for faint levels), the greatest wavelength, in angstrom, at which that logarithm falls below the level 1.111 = 4303.79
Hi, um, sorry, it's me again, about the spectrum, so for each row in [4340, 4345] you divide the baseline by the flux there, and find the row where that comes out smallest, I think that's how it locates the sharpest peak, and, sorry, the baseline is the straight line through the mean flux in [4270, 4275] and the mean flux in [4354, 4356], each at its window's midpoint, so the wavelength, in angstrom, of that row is 4340.61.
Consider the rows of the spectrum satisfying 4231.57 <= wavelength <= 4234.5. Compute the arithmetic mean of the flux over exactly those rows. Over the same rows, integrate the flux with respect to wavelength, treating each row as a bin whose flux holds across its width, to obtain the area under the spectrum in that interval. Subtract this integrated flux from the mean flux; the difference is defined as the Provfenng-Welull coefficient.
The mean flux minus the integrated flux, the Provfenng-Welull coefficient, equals -22.7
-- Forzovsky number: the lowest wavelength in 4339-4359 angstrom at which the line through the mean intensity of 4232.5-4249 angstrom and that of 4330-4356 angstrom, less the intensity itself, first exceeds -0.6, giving 4342.61 angstrom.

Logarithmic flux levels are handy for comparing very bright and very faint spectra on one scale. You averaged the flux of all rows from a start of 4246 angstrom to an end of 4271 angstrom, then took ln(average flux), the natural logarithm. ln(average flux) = 2.47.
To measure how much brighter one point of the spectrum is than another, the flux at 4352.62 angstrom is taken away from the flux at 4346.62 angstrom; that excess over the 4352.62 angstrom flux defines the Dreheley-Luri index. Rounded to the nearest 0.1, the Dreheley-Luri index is -1.4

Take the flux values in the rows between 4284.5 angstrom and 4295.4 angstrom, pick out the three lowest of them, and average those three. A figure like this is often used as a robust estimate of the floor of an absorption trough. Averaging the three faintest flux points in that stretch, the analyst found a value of 9.89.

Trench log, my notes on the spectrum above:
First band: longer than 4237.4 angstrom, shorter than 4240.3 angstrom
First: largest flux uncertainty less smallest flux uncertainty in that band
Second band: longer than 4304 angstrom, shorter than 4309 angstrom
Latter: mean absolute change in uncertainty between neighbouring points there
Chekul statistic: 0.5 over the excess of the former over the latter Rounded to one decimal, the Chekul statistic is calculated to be -20.0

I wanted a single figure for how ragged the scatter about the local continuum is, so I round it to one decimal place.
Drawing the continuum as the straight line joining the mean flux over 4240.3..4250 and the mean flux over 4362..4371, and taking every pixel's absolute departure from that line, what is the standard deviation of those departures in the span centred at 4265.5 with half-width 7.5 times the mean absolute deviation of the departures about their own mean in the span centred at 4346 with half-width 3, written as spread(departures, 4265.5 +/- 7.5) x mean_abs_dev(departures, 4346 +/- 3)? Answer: 1.3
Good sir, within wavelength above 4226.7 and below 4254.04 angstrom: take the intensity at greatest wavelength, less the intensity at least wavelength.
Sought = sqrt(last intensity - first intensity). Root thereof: 1.3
